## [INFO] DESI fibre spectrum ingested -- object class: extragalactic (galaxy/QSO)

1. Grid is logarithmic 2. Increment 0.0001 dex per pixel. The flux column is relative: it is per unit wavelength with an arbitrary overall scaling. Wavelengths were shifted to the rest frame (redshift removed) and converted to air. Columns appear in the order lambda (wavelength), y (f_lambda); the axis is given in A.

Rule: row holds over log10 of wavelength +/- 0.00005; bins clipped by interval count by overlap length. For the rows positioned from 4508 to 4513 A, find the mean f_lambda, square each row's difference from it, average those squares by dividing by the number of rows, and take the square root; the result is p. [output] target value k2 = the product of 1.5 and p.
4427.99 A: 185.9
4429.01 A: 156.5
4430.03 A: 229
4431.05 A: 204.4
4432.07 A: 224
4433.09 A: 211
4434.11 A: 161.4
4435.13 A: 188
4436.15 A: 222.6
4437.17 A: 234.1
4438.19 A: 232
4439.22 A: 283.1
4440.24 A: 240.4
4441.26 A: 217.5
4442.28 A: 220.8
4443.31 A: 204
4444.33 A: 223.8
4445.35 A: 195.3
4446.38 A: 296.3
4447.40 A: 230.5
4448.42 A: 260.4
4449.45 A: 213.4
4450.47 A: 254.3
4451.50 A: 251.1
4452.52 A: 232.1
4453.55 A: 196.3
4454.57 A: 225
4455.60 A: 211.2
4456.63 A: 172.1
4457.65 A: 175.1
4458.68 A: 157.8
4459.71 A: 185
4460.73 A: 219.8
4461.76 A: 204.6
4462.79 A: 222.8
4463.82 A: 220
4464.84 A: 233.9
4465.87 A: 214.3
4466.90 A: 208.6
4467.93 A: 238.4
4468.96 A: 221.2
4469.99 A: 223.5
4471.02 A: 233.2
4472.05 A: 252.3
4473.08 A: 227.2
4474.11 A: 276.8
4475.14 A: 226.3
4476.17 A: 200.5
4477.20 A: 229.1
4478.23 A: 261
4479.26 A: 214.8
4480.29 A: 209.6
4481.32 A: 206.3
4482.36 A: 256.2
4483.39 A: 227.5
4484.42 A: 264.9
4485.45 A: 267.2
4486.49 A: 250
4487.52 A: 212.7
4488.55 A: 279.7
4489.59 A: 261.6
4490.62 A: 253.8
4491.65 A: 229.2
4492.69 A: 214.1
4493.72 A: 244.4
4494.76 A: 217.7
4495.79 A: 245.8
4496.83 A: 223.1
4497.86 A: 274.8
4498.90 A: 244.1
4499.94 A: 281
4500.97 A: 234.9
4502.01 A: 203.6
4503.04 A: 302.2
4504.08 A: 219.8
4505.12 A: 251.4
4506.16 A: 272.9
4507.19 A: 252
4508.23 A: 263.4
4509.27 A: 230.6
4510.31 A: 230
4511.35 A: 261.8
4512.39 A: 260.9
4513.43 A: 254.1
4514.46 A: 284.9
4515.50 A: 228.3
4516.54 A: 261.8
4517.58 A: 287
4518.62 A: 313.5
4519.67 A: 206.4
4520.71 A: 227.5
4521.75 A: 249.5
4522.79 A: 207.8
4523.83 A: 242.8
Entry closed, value 23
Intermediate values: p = 16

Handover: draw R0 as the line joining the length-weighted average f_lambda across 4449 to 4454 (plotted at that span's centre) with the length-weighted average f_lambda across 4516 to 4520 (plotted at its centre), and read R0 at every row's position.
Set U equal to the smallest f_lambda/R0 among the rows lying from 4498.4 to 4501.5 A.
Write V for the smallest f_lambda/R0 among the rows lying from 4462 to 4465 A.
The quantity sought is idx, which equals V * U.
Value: 0.84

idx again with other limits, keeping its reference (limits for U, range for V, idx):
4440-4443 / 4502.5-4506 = 0.82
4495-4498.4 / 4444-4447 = 0.75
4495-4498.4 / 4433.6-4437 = 0.64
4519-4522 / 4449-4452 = 0.71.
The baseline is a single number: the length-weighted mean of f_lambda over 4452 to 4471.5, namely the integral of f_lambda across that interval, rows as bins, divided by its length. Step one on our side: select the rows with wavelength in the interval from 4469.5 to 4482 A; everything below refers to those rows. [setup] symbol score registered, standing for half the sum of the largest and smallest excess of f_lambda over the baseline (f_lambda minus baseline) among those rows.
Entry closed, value 28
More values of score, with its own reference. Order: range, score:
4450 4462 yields -4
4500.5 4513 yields 43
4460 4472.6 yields 18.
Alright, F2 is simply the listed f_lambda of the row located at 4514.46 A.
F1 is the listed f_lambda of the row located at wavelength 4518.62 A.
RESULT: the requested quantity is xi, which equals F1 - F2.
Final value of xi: 29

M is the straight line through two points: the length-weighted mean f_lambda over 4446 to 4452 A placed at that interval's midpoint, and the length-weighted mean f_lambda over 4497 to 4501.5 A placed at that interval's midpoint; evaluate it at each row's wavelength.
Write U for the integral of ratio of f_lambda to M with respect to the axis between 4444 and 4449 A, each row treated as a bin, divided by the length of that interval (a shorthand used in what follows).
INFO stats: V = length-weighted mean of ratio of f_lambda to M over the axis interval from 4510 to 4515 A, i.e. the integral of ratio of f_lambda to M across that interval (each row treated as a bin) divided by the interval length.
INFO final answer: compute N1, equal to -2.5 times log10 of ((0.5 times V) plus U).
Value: -0.419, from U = 0.97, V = 1.01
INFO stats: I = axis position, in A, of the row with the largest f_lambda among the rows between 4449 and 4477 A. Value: 4474.11 A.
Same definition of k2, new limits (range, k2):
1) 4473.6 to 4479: 41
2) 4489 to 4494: 26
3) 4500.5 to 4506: 51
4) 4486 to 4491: 33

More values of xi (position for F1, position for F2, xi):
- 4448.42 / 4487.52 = 48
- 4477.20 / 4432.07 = 5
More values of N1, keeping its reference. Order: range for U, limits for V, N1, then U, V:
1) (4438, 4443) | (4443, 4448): -0.379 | 0.95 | 0.93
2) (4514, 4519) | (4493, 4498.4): -0.463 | 1.06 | 0.94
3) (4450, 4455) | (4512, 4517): -0.386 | 0.93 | 1.00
